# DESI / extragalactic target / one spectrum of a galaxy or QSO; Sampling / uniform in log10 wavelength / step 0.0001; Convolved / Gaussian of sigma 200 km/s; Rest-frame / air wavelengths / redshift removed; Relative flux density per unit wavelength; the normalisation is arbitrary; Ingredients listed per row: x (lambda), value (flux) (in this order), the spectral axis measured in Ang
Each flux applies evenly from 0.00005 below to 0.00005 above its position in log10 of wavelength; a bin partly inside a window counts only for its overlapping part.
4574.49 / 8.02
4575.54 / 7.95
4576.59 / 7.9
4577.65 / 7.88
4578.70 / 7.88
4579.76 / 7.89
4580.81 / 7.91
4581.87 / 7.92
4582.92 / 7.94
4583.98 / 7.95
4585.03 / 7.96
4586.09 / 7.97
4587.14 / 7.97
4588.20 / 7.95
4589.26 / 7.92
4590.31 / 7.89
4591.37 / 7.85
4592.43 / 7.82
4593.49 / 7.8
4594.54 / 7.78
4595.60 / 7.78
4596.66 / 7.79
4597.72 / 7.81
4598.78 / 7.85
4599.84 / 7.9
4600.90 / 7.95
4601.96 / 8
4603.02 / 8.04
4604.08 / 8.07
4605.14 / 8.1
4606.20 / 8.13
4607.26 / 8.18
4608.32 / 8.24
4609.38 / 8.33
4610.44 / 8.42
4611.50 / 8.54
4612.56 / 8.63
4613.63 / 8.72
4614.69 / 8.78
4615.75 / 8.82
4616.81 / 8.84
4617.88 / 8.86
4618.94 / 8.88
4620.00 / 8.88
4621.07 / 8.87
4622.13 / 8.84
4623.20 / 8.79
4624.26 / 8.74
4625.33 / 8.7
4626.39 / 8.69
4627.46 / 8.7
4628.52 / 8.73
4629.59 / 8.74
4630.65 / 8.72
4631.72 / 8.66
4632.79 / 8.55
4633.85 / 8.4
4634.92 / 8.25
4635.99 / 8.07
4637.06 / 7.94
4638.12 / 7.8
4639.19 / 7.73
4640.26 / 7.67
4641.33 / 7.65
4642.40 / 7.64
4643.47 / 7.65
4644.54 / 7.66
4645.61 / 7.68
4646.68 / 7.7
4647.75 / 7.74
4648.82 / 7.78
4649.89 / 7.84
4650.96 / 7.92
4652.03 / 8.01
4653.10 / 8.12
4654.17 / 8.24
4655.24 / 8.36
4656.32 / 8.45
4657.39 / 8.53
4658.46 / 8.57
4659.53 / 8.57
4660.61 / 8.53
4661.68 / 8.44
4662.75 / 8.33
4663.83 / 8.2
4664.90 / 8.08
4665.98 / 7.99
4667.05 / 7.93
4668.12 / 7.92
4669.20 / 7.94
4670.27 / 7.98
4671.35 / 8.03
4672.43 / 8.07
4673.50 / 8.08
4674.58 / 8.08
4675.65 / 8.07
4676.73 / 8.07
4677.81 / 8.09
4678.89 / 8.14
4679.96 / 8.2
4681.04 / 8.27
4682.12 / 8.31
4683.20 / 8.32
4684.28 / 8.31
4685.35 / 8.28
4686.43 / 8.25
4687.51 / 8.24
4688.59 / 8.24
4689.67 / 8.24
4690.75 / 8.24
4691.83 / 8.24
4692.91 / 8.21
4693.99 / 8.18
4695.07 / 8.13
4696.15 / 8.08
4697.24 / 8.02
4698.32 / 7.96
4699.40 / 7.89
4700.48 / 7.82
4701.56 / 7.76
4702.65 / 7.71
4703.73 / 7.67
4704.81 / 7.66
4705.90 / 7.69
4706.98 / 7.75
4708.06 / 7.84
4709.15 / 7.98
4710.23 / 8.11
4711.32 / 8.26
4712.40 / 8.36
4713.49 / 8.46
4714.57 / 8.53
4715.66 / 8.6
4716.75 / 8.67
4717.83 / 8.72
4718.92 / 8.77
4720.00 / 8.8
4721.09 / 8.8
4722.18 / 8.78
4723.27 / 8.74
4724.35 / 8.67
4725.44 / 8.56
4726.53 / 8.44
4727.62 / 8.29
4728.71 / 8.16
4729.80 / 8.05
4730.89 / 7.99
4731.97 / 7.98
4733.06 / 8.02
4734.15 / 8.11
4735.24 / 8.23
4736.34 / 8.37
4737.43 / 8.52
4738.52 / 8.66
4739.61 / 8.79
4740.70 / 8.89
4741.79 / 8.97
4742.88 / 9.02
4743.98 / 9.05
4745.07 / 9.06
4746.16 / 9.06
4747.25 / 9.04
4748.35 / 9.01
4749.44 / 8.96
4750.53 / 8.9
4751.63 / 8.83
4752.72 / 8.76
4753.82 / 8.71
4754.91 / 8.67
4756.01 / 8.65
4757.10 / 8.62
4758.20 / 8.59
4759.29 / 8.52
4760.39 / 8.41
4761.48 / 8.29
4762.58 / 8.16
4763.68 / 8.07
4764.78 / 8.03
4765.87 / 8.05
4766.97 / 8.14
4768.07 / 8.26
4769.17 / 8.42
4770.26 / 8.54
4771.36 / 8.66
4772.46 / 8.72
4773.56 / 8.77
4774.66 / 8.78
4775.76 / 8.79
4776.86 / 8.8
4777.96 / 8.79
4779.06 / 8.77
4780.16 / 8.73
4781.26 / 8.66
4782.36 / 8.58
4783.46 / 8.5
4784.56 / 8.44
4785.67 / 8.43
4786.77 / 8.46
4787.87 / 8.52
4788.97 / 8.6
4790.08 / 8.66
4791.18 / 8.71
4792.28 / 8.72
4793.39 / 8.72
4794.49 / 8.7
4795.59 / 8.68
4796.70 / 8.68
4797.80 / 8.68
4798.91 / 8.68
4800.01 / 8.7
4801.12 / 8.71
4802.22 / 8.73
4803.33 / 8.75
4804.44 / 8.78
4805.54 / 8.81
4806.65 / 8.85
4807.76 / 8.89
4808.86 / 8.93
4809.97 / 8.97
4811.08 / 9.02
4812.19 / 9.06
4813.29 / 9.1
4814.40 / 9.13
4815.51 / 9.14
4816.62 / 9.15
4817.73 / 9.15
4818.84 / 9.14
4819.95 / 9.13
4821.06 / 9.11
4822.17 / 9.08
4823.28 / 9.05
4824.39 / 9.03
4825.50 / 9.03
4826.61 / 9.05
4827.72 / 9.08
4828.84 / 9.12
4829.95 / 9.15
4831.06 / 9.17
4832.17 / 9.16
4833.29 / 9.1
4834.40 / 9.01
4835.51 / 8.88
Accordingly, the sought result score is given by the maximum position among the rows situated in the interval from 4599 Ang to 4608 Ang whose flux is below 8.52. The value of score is 4607.26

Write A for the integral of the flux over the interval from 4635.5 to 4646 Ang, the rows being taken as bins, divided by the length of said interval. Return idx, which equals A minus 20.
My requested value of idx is -12.3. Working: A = 7.75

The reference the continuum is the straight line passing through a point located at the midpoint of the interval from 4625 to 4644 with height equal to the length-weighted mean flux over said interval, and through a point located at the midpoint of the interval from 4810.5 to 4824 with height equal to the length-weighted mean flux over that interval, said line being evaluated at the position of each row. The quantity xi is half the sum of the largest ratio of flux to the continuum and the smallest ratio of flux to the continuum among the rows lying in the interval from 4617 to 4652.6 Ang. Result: 1.01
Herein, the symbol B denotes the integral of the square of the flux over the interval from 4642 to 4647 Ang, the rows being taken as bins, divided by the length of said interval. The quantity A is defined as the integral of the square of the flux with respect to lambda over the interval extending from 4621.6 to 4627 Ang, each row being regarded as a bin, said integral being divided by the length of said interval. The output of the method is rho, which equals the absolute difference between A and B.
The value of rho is 18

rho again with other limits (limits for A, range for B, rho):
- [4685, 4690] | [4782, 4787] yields 4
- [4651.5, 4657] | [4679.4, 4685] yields 1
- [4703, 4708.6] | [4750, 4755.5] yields 17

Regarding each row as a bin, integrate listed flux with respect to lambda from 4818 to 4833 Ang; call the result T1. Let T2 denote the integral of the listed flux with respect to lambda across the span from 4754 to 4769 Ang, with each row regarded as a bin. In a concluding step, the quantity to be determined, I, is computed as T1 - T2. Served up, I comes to 11.2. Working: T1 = 136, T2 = 125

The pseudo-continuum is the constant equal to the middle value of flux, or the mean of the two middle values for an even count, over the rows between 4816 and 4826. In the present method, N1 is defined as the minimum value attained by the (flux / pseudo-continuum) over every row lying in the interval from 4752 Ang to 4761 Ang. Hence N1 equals 0.92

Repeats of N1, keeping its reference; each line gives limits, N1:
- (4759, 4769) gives 0.88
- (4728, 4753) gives 0.88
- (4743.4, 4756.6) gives 0.95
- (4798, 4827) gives 0.95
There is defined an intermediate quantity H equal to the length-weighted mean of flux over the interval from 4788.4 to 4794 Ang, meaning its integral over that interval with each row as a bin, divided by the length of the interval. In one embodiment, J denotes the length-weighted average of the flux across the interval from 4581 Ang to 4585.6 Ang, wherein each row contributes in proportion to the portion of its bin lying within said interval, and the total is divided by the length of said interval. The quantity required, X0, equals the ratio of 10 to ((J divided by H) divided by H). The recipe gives 95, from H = 8.7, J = 7.93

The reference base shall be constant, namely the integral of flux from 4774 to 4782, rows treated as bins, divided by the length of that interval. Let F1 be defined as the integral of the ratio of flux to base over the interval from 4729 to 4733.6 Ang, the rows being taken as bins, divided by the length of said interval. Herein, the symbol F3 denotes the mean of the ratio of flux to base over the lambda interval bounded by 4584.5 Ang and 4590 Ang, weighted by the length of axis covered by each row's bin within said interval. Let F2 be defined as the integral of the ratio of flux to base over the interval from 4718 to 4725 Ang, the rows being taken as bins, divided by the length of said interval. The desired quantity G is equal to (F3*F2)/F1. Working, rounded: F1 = 0.92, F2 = 1.00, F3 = 0.91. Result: 0.99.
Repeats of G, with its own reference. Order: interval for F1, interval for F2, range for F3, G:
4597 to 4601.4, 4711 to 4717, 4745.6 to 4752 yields 1.10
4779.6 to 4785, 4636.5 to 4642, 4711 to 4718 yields 0.88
